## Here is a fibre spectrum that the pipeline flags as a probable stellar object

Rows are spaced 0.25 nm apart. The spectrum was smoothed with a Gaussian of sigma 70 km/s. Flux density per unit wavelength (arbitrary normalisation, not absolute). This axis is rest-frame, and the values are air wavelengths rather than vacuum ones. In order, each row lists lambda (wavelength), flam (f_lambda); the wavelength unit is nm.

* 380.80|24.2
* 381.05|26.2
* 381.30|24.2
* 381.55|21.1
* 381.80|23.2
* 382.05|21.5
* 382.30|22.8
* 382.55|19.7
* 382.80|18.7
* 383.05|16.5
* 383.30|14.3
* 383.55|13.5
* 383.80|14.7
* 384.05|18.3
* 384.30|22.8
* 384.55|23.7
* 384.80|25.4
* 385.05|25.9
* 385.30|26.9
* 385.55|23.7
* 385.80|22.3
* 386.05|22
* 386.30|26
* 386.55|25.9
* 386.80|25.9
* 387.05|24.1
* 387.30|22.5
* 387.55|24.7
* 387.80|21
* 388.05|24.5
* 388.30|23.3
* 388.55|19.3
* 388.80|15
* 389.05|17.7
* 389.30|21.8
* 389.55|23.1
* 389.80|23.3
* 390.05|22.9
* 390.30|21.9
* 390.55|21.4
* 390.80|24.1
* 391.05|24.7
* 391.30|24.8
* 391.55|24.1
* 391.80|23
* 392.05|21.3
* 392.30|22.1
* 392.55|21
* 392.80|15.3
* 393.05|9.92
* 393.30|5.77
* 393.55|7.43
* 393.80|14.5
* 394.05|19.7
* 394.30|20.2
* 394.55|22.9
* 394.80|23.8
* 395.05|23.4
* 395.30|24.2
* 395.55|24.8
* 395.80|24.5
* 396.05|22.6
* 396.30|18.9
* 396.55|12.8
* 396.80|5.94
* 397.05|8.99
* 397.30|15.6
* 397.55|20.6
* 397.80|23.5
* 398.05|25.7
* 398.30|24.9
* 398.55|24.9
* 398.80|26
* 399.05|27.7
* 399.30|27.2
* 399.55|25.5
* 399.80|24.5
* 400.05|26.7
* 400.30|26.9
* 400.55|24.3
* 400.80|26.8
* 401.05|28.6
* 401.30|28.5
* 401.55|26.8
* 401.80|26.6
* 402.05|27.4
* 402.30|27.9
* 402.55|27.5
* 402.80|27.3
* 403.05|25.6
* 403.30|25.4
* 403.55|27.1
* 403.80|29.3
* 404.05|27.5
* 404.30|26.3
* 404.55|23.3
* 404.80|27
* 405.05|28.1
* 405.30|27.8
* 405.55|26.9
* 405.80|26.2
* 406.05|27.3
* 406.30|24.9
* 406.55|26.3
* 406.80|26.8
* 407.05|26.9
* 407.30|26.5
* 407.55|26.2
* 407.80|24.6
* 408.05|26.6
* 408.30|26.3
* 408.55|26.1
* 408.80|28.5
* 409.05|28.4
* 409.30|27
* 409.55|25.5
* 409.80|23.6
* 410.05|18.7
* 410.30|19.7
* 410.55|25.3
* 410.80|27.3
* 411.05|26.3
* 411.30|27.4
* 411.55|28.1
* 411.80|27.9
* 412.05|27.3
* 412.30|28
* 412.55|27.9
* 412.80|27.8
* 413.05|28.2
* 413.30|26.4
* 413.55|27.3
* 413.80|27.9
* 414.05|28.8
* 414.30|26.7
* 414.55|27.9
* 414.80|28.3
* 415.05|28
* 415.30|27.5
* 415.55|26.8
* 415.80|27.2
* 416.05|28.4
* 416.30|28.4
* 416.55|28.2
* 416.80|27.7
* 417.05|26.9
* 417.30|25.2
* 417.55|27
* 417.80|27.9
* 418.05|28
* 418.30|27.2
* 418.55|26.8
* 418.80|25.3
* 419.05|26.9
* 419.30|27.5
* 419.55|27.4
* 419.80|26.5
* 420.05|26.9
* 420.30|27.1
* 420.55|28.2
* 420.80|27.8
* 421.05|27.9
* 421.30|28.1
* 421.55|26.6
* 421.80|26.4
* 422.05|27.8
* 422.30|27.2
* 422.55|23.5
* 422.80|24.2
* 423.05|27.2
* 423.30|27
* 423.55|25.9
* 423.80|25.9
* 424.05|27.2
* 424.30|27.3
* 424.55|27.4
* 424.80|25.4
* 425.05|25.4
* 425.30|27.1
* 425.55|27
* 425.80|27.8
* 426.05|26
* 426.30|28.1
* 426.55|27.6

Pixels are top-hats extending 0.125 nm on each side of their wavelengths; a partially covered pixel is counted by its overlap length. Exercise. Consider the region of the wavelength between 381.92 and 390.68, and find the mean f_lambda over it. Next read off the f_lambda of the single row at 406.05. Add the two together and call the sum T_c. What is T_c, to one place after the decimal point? 48.9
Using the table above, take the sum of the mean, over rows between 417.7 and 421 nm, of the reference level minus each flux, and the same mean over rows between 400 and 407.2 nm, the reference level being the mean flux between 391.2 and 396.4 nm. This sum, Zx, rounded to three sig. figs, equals -14.6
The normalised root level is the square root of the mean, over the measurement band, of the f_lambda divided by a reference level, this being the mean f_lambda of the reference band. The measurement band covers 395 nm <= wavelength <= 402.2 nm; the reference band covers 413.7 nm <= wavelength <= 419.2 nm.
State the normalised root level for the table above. 0.92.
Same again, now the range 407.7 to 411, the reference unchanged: 0.96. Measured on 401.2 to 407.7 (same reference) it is 0.99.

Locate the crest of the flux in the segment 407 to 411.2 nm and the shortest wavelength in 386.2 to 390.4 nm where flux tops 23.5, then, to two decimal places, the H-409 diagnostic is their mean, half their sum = 397.55 nm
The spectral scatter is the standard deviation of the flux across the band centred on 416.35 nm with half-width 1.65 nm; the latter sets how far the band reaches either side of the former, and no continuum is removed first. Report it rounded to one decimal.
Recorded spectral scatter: 0.9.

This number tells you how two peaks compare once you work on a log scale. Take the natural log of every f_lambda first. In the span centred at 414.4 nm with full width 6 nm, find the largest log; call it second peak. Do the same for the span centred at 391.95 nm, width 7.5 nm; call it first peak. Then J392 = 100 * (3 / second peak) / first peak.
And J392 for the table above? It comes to 27.8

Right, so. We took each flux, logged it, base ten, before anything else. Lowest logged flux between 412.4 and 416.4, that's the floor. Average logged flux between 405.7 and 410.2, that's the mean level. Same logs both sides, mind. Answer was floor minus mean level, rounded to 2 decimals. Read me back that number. 0.01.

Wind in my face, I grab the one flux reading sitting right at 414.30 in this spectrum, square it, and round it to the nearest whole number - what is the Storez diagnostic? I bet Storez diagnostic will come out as 713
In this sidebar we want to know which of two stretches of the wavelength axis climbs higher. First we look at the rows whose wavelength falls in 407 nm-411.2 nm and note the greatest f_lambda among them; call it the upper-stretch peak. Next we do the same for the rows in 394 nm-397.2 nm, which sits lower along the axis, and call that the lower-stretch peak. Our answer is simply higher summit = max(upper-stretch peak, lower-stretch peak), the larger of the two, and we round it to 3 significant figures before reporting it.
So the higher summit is 28.5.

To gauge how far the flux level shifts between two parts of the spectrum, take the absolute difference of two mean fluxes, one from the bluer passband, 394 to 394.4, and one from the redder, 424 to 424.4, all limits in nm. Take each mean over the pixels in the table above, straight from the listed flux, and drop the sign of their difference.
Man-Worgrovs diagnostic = 7.3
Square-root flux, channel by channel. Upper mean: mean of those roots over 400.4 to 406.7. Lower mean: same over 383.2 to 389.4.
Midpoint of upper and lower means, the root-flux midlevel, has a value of 4.91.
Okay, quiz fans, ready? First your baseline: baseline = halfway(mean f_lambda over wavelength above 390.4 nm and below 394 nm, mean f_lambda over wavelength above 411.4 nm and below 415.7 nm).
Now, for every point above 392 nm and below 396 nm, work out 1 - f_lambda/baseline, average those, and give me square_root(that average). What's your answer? 0.43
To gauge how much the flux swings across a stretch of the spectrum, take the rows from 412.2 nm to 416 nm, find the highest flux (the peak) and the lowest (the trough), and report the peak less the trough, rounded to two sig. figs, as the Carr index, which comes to 2.4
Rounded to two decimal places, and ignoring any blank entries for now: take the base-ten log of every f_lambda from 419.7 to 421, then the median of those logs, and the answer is 1.43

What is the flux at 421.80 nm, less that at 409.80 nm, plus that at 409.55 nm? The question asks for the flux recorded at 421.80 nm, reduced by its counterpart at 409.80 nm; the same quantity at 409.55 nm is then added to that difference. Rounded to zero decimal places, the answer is 28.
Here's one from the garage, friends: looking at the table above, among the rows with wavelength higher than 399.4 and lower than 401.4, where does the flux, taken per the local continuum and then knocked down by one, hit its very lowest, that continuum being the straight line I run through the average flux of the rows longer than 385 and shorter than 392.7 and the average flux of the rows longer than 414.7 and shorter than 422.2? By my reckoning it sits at 400.55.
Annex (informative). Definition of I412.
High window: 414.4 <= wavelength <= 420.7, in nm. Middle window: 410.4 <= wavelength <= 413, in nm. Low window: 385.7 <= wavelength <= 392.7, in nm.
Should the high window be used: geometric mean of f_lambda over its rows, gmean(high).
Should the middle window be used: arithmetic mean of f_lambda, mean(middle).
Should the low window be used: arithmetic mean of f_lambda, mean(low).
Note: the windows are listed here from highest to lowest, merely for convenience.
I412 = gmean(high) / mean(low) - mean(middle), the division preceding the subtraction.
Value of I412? -26.1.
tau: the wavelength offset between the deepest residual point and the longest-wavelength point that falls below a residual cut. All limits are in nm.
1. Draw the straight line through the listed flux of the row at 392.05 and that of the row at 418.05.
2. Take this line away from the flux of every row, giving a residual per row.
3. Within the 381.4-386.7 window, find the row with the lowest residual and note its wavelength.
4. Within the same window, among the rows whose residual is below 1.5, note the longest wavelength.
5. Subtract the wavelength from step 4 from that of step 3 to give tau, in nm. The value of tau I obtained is -0.50 nm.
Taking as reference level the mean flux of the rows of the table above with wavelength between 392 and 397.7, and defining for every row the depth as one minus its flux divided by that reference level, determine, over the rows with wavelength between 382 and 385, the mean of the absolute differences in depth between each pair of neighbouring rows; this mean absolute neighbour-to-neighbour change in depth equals 0.12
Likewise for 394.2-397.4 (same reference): 0.16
